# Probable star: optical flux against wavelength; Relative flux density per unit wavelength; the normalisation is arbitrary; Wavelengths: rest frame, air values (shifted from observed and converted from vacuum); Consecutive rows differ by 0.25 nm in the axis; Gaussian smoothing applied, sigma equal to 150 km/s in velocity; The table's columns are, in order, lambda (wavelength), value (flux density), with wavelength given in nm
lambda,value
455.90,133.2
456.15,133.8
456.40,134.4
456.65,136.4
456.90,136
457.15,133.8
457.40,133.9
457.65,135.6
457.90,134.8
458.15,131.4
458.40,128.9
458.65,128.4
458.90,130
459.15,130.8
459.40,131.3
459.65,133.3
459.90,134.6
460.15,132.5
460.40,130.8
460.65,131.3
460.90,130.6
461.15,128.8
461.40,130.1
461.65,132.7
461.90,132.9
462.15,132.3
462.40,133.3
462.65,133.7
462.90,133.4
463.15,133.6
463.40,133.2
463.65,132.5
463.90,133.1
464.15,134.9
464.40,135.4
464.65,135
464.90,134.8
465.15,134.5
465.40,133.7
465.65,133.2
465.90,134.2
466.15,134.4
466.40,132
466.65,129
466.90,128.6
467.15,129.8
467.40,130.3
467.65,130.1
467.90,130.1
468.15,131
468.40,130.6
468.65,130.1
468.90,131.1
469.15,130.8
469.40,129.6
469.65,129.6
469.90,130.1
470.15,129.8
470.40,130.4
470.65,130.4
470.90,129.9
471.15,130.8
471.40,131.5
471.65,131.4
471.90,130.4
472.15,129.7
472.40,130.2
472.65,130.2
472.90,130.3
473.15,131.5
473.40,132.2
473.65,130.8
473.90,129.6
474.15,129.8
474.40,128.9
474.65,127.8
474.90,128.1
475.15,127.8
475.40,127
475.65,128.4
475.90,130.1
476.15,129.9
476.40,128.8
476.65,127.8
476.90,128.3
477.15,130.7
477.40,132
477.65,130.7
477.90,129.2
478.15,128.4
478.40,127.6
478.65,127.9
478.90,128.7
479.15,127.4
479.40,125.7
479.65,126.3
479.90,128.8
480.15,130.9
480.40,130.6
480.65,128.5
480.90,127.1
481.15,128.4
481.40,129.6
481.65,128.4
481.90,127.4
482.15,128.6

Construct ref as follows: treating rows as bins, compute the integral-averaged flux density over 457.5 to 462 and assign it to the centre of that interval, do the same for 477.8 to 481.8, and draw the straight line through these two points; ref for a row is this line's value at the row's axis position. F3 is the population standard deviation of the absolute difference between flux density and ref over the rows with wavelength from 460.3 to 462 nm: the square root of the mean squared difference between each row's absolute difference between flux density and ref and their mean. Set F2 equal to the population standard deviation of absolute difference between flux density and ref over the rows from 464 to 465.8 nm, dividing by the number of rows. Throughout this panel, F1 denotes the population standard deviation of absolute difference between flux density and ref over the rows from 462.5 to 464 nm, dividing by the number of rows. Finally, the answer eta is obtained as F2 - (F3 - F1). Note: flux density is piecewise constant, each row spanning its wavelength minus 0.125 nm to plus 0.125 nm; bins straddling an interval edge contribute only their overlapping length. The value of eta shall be 0.3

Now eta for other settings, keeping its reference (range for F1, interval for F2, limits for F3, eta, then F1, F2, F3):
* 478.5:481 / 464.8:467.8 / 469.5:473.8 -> 1.6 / 0.94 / 1.40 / 0.77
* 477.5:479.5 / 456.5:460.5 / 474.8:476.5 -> 1.5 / 0.83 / 1.25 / 0.56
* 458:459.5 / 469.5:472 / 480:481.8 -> 0.9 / 1.17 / 0.59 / 0.91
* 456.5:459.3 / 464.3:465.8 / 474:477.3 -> 1.3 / 1.20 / 0.69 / 0.56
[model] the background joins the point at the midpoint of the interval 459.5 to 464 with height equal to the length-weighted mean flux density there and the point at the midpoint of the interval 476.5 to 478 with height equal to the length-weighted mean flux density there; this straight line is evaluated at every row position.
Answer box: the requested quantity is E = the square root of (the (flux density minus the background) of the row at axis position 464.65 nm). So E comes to 1.8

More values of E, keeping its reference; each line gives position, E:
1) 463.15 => 1.2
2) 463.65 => 0.7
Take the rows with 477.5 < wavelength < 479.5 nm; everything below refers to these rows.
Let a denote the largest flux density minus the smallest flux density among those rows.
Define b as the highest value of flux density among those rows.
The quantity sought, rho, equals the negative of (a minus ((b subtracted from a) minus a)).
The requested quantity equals -136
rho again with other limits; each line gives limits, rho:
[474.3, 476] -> -133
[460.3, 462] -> -137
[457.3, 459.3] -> -143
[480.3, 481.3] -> -134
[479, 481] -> -136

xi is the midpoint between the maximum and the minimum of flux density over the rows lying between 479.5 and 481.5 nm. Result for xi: 129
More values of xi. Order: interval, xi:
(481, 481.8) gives 129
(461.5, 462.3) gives 133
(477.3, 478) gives 131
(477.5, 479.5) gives 128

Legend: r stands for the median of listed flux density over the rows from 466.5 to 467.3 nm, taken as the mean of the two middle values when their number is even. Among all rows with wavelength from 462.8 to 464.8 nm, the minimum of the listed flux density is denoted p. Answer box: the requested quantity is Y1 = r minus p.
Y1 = -3.5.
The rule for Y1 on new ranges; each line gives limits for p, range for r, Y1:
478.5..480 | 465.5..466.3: 8.5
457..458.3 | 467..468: -1.3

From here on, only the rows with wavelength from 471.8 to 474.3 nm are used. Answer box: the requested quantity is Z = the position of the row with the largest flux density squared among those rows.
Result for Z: 473.40 nm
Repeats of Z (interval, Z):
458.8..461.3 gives 459.90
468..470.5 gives 468.90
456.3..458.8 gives 456.65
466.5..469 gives 468.90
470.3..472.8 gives 471.40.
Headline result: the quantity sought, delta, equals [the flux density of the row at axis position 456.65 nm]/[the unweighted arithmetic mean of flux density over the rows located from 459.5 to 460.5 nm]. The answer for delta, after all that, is 1.03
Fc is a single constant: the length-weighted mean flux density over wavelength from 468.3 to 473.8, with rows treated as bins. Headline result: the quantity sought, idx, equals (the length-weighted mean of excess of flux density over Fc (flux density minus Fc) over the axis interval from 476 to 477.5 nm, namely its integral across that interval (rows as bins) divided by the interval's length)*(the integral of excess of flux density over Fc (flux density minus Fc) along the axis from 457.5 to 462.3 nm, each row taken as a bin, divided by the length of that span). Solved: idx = -1.10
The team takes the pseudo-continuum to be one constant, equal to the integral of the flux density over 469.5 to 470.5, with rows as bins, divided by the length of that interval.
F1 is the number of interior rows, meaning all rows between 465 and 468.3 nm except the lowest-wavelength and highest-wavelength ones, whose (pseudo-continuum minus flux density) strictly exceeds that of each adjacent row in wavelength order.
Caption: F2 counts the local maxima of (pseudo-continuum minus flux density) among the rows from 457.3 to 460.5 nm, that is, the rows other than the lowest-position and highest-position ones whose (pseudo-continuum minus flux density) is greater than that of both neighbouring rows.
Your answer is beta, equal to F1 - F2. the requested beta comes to 1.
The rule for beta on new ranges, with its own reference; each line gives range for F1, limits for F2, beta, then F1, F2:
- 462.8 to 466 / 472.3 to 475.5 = 0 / 2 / 2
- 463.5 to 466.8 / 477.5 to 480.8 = -1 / 1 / 2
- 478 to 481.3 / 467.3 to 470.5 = 1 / 3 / 2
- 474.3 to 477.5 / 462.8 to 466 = 1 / 3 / 2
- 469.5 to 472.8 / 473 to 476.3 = 0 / 3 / 3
